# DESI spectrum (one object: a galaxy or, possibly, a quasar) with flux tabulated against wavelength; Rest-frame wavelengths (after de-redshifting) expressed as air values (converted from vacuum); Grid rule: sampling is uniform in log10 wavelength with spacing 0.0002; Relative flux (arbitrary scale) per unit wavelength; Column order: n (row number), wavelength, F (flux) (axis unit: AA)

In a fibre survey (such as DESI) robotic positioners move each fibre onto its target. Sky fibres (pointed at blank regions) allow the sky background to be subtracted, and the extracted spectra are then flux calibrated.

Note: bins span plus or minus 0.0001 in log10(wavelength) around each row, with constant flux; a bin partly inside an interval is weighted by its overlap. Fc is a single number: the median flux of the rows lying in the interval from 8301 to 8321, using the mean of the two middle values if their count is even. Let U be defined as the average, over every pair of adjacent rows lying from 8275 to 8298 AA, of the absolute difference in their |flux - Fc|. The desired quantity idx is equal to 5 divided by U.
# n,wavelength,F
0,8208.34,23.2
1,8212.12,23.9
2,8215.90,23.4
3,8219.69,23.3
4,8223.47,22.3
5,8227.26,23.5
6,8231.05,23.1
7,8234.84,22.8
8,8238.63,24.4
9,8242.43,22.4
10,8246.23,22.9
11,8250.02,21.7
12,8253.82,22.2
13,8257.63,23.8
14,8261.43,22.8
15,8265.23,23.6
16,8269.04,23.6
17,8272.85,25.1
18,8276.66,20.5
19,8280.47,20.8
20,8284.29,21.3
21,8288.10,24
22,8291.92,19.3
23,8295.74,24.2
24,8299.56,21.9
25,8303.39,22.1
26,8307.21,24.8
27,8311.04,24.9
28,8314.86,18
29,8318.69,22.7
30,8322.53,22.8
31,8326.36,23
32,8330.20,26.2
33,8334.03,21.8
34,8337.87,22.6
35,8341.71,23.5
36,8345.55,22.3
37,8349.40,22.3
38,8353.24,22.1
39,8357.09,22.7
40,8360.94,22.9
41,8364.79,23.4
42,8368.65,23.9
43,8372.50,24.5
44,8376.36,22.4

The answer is 5.1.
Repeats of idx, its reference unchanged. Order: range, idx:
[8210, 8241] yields 10.0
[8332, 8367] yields 11.8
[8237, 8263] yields 6.8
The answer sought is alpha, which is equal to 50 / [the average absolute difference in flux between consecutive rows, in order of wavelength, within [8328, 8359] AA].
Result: 43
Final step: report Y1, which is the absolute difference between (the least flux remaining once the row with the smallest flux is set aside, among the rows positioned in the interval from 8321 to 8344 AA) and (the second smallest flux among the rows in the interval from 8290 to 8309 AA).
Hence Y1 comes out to 0.7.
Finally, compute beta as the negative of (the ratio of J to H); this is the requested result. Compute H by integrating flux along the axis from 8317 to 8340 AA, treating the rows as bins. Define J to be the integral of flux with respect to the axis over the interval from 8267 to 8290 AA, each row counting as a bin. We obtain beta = -0.97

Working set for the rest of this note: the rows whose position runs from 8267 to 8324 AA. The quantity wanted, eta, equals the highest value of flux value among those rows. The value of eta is 25.1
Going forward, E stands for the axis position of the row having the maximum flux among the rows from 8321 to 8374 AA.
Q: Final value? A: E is 8330.20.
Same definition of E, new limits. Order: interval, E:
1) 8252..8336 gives 8330.20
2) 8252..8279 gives 8272.85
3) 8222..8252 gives 8238.63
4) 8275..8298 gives 8295.74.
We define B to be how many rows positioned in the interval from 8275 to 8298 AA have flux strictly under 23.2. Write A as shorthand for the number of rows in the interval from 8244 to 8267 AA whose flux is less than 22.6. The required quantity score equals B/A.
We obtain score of 2.0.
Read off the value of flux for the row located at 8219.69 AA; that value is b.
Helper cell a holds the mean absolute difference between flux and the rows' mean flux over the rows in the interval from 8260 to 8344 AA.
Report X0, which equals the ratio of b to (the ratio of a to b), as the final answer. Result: 372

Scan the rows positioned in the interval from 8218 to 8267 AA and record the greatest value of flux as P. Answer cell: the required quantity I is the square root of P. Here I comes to 4.94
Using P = 24.4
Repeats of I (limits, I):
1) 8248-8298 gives 5.01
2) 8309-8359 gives 5.12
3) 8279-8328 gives 4.99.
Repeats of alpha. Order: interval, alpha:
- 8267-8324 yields 19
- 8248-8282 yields 39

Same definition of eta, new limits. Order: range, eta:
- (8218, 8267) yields 24.4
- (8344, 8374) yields 24.5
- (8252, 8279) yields 25.1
